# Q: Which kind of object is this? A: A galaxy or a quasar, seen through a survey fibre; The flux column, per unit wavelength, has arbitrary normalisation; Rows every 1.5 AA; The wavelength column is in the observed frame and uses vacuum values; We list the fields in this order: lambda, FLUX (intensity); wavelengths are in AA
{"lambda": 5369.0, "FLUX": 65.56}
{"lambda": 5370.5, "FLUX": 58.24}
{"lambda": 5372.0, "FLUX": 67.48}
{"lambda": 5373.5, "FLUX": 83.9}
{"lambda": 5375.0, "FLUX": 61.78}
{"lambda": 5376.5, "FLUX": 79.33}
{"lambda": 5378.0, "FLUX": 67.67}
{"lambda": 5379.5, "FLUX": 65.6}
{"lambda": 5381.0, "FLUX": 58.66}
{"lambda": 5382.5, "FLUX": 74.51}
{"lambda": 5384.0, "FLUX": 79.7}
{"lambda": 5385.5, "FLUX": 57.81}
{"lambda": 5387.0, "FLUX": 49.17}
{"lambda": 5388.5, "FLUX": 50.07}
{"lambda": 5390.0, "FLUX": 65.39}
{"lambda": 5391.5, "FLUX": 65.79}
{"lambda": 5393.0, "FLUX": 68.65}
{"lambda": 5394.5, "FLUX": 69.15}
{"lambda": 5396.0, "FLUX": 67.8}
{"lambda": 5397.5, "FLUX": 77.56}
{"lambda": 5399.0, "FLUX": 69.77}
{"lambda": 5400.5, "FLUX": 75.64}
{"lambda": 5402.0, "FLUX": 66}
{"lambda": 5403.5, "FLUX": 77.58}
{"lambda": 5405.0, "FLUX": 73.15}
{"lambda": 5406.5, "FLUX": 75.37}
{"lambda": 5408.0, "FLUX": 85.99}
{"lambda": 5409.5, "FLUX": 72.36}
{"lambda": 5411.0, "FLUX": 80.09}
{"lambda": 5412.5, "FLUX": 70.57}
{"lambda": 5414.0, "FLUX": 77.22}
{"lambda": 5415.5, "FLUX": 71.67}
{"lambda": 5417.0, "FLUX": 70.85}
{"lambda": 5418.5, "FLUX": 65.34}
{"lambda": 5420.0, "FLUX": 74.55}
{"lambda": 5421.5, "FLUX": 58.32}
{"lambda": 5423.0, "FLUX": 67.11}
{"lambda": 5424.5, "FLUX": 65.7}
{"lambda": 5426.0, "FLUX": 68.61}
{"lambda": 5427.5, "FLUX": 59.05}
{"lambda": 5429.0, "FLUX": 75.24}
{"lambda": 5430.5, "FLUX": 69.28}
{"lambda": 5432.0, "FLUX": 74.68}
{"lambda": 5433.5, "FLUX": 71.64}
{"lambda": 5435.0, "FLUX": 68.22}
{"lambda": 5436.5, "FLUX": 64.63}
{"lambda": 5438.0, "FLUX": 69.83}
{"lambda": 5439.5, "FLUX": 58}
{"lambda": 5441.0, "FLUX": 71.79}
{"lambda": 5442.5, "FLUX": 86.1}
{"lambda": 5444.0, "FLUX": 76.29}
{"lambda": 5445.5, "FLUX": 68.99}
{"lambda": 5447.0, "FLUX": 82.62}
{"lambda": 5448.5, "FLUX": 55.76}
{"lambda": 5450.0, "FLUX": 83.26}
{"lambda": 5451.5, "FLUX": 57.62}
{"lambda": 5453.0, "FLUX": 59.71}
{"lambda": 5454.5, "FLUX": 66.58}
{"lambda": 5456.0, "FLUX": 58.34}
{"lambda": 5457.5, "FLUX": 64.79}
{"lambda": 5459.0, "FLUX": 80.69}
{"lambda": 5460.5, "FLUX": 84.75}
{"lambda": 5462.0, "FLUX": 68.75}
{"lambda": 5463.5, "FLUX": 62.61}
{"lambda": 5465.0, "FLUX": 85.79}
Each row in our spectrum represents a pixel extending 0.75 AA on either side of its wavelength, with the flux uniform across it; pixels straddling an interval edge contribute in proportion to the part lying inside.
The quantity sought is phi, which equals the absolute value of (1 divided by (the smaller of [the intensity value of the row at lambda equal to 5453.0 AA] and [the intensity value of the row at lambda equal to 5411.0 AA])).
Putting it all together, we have 0.0167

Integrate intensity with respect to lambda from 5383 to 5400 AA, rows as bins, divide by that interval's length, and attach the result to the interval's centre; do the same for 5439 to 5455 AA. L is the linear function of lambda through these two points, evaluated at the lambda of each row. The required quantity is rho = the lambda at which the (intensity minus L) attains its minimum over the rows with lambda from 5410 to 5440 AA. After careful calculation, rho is 5439.5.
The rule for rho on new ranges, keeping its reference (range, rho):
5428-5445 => 5439.5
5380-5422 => 5387.0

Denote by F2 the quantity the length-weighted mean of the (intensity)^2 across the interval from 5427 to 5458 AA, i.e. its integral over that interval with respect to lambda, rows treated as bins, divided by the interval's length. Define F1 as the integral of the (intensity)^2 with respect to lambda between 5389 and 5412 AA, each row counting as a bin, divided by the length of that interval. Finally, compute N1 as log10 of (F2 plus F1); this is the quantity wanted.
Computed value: 4.00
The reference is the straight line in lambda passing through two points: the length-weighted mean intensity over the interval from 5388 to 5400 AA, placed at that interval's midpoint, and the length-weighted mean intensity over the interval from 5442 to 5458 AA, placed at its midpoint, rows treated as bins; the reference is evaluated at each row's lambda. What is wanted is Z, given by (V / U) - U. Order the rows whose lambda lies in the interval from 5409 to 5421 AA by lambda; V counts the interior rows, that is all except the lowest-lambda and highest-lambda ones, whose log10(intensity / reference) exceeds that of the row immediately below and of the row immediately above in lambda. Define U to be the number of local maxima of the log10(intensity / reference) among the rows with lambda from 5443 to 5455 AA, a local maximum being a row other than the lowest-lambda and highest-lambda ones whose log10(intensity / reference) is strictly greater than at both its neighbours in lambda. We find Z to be -1.0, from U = 2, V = 2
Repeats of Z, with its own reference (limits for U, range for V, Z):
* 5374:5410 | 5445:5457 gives -6.6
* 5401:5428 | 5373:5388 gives -6.7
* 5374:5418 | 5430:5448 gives -8.7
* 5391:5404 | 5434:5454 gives -1.7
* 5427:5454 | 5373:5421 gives -4.5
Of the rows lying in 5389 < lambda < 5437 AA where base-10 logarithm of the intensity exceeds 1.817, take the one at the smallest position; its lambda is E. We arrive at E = 5391.5 AA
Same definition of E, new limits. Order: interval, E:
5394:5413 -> 5394.5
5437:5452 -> 5438.0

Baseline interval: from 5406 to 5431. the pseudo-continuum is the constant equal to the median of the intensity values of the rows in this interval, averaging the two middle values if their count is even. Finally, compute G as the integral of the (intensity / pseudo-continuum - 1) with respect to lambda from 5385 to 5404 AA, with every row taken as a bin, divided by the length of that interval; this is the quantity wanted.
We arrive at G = -0.07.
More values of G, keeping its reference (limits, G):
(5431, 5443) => -0.01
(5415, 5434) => -0.03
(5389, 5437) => 0.00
